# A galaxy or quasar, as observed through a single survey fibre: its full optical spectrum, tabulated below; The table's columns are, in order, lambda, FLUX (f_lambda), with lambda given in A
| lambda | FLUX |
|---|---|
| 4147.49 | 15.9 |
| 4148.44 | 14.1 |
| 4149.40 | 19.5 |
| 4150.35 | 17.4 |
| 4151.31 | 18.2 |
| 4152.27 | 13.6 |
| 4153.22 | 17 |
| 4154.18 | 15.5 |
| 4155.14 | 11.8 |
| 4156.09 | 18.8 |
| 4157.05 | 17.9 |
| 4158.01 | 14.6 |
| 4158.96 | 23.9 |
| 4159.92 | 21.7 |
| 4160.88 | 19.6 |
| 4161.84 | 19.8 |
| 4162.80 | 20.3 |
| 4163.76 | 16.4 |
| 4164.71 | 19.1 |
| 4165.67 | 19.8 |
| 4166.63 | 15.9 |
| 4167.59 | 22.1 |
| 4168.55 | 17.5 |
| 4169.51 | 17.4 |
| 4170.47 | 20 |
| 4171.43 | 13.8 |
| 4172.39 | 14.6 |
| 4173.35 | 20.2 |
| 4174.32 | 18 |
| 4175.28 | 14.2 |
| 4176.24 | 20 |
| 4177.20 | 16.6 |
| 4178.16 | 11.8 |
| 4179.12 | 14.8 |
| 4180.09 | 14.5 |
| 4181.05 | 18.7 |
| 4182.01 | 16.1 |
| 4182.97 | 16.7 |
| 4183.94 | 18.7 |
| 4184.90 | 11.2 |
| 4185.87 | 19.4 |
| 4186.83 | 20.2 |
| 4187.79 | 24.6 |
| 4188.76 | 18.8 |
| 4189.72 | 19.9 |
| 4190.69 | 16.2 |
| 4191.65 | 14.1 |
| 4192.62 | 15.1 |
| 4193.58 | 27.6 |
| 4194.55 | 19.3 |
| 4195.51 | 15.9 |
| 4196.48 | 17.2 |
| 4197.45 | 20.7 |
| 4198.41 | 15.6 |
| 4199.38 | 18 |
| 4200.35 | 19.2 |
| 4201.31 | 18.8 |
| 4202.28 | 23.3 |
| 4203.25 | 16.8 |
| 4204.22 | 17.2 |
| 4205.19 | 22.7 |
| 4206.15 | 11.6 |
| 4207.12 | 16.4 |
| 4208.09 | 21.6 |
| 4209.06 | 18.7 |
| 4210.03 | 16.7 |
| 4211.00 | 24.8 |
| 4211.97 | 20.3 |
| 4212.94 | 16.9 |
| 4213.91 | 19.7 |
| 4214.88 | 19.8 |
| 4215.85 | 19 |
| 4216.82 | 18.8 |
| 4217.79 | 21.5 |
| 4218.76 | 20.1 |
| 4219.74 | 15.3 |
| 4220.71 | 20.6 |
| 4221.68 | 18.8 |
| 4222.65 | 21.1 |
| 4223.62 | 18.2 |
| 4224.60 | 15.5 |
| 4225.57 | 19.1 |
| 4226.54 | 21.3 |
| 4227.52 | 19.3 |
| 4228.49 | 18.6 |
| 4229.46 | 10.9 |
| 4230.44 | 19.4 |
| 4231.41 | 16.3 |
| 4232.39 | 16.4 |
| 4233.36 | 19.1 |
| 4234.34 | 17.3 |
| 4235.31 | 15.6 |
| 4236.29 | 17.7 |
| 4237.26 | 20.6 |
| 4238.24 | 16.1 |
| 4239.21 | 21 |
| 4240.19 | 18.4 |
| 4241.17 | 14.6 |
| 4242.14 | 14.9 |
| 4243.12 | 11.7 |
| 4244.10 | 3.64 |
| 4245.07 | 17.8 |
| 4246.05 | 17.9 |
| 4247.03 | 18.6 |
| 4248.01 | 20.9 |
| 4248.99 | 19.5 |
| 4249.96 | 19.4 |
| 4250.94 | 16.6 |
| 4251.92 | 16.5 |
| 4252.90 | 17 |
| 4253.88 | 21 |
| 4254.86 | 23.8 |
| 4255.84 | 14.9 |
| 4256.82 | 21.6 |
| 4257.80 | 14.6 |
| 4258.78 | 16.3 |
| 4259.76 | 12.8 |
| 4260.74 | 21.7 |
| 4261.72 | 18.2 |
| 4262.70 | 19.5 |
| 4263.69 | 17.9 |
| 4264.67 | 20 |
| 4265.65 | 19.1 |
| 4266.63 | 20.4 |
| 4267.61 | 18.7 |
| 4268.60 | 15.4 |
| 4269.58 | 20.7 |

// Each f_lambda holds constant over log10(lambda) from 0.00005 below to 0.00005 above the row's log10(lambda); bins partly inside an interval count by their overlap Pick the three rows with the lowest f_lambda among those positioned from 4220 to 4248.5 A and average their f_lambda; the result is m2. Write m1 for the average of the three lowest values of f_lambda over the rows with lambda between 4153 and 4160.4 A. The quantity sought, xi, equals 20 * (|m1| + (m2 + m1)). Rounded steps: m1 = 14.0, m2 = 8.7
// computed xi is 734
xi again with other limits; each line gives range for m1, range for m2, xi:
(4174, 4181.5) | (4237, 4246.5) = 740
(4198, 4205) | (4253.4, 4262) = 943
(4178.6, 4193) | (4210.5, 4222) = 871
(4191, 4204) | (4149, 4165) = 864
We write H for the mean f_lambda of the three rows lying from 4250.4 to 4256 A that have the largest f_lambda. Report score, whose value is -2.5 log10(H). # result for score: -3.28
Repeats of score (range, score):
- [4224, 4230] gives -3.25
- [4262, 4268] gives -3.25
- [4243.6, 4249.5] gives -3.23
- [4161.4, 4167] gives -3.25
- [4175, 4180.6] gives -3.08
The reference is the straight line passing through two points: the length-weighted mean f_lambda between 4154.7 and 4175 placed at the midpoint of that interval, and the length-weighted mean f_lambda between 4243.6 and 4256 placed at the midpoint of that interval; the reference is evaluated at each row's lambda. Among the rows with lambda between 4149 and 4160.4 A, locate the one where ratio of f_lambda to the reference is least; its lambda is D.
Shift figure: 4155.14 A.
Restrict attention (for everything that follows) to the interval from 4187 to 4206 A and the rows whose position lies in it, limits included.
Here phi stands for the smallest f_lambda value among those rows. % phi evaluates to 14.1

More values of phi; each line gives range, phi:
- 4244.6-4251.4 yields 16.6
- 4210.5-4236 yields 10.9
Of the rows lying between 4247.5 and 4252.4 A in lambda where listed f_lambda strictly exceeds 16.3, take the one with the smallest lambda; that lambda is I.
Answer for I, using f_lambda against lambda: 4248.01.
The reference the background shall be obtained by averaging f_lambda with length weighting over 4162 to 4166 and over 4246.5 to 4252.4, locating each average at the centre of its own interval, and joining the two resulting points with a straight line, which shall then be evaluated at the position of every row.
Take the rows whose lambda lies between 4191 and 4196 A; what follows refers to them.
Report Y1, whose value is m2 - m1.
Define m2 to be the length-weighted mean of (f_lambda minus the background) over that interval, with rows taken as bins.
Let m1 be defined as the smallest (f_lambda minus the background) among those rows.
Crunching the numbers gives 4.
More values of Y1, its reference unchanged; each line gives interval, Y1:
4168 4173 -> 3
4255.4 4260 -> 3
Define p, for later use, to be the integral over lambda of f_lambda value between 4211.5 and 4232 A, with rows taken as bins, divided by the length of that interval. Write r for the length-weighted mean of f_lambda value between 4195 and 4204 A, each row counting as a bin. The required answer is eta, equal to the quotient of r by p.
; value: 0.99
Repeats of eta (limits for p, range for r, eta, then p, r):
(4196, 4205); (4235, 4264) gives 0.93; 18.7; 17.4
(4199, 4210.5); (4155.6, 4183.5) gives 0.96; 18.4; 17.7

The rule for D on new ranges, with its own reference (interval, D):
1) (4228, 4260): 4244.10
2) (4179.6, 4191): 4184.90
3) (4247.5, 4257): 4255.84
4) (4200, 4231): 4229.46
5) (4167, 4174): 4171.43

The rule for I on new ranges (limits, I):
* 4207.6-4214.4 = 4208.09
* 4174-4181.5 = 4174.32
